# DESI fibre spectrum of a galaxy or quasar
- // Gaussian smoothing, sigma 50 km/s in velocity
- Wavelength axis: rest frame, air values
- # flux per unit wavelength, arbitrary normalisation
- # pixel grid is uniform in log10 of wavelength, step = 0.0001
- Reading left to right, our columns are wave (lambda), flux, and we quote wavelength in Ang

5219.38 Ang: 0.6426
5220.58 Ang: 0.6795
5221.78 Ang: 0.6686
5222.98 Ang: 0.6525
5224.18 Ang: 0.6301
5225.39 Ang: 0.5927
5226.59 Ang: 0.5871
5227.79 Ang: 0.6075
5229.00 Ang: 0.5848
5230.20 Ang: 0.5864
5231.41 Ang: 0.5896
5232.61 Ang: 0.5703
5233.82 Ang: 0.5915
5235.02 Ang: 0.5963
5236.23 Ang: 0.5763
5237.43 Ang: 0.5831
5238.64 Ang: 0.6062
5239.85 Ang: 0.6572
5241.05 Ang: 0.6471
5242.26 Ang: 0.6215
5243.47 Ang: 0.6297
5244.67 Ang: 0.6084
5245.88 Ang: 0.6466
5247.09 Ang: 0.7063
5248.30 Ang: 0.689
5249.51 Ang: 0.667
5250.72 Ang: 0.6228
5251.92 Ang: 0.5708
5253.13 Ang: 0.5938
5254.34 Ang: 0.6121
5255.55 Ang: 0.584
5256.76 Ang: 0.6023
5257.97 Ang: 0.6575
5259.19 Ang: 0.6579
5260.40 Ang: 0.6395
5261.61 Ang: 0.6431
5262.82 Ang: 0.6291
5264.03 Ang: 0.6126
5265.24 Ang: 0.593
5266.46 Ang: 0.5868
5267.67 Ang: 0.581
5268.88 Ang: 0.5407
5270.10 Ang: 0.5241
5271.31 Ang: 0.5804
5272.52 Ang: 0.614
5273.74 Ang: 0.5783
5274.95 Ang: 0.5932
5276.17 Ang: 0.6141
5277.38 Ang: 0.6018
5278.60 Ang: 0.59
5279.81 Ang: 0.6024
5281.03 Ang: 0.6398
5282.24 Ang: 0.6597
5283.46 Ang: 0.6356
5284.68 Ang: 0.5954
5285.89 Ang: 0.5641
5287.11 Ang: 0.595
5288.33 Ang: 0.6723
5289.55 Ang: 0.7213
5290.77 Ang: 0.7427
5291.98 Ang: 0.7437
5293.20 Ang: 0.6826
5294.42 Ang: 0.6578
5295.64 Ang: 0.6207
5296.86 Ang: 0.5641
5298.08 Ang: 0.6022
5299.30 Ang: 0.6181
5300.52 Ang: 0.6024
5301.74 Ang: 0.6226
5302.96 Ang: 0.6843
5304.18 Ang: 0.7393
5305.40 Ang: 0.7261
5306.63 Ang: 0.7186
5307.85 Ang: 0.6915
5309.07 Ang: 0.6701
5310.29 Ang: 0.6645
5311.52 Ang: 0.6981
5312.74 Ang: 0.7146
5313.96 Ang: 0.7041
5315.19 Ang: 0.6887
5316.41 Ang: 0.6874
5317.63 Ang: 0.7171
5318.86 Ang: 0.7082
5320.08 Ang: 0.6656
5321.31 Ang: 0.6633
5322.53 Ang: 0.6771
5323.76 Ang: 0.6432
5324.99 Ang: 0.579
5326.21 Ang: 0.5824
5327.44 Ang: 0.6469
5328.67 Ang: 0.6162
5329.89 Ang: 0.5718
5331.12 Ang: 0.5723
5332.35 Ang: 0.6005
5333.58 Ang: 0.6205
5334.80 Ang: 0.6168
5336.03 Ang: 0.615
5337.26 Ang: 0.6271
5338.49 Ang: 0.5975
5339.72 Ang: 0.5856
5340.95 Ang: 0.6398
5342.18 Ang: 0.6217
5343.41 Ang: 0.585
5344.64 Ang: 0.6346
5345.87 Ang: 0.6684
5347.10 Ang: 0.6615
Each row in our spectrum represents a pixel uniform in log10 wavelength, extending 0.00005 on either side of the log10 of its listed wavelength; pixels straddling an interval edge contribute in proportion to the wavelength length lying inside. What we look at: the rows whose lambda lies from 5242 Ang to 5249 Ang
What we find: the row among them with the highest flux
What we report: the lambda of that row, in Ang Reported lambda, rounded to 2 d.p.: 5247.09 Ang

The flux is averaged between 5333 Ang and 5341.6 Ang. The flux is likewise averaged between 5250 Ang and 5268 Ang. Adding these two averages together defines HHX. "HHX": 1.23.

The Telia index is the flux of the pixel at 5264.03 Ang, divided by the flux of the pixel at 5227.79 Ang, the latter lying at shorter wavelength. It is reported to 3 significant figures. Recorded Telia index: 1.01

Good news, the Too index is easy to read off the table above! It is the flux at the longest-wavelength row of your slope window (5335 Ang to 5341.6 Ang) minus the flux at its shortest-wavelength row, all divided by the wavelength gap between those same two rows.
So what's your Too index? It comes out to 0.005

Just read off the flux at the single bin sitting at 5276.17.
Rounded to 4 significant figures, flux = 0.6141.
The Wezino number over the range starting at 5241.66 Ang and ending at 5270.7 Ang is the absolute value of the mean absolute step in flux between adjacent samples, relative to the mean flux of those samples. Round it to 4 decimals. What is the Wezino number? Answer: 0.0385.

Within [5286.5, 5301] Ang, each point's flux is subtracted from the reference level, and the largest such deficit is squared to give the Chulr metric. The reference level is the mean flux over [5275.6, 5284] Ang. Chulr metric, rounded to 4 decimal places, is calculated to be 0.0032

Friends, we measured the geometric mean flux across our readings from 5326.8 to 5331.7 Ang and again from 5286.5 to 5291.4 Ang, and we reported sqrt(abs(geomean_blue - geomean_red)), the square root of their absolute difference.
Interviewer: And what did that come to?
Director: 0.28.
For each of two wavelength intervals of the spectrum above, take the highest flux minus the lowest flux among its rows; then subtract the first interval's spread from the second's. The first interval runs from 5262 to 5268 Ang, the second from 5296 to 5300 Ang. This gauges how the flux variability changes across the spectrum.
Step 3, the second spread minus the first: 0.01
